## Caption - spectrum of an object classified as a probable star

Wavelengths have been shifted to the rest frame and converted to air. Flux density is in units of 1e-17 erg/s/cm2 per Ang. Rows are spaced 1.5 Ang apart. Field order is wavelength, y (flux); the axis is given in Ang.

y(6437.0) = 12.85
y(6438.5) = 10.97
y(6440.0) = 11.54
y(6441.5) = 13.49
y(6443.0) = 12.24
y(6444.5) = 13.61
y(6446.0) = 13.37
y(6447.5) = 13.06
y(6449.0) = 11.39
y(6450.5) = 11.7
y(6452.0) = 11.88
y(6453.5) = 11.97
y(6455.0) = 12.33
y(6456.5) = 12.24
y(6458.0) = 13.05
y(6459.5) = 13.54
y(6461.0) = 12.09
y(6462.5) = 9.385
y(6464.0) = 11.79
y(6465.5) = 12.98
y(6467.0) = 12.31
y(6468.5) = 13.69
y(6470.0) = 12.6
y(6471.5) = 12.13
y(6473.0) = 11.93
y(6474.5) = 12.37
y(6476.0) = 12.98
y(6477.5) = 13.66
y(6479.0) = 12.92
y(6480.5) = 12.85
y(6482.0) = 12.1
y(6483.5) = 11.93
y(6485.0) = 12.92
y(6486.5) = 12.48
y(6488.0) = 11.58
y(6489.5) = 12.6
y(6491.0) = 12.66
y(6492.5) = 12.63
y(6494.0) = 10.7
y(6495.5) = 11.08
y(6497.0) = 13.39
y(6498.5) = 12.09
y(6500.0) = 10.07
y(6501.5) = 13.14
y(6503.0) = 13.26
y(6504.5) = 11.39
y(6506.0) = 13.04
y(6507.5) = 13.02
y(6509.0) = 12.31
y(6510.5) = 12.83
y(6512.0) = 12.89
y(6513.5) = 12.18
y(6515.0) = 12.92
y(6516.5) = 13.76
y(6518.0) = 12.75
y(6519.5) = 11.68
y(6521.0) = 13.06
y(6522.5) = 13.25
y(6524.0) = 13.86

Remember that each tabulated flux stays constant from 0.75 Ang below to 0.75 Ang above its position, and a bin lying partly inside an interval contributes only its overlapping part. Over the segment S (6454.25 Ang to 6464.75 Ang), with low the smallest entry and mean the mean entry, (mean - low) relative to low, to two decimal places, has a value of 0.29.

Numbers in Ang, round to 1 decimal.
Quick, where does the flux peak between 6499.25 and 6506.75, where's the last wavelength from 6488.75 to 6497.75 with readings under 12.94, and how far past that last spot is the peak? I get 7.5 Ang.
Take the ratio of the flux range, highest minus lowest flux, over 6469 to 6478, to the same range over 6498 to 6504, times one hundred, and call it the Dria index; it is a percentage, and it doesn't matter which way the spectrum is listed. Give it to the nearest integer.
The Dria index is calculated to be 54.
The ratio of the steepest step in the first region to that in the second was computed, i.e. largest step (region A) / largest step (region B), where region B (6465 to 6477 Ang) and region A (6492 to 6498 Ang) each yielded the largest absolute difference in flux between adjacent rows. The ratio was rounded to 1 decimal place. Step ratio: 1.7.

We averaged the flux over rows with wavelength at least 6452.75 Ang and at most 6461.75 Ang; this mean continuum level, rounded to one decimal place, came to 12.5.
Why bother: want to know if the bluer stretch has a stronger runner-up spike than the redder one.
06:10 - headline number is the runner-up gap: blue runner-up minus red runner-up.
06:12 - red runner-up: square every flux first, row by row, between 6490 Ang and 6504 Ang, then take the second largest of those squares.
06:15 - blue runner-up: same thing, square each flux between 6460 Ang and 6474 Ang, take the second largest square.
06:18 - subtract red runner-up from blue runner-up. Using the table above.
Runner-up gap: -7.3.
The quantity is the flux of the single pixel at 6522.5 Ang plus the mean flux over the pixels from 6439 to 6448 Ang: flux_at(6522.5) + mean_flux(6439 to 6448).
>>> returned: 26.1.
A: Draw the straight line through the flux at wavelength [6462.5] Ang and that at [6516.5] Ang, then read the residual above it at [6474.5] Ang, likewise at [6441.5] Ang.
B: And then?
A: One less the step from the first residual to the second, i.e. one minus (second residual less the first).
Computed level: -2.8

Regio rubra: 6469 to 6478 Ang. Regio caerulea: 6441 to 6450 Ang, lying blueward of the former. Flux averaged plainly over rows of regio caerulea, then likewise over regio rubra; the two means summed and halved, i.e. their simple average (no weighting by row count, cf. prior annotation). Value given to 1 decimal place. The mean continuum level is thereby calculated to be 12.7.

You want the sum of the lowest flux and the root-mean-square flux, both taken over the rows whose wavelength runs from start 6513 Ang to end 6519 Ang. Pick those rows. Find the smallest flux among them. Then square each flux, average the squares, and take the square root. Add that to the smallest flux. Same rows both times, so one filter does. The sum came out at 25.09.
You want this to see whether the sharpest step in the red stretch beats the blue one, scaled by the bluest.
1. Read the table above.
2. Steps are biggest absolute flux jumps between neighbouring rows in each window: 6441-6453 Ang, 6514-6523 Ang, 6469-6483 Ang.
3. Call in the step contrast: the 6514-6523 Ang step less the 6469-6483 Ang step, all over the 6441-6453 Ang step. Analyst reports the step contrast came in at 0.38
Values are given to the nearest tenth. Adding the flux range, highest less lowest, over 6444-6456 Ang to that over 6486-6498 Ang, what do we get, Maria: 4.9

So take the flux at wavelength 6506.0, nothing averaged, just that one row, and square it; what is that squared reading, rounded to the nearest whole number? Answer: 170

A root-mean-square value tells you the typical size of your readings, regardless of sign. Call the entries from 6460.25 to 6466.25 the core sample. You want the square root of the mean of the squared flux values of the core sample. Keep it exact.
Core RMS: 11.6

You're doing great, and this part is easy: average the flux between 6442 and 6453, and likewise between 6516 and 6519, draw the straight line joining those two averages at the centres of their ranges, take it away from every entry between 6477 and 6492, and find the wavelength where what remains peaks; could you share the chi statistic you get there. 6477.5 Ang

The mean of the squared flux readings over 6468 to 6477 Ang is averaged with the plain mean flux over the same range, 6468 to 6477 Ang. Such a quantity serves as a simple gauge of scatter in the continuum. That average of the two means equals 86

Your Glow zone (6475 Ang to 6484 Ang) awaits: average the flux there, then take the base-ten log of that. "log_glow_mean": 1.11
